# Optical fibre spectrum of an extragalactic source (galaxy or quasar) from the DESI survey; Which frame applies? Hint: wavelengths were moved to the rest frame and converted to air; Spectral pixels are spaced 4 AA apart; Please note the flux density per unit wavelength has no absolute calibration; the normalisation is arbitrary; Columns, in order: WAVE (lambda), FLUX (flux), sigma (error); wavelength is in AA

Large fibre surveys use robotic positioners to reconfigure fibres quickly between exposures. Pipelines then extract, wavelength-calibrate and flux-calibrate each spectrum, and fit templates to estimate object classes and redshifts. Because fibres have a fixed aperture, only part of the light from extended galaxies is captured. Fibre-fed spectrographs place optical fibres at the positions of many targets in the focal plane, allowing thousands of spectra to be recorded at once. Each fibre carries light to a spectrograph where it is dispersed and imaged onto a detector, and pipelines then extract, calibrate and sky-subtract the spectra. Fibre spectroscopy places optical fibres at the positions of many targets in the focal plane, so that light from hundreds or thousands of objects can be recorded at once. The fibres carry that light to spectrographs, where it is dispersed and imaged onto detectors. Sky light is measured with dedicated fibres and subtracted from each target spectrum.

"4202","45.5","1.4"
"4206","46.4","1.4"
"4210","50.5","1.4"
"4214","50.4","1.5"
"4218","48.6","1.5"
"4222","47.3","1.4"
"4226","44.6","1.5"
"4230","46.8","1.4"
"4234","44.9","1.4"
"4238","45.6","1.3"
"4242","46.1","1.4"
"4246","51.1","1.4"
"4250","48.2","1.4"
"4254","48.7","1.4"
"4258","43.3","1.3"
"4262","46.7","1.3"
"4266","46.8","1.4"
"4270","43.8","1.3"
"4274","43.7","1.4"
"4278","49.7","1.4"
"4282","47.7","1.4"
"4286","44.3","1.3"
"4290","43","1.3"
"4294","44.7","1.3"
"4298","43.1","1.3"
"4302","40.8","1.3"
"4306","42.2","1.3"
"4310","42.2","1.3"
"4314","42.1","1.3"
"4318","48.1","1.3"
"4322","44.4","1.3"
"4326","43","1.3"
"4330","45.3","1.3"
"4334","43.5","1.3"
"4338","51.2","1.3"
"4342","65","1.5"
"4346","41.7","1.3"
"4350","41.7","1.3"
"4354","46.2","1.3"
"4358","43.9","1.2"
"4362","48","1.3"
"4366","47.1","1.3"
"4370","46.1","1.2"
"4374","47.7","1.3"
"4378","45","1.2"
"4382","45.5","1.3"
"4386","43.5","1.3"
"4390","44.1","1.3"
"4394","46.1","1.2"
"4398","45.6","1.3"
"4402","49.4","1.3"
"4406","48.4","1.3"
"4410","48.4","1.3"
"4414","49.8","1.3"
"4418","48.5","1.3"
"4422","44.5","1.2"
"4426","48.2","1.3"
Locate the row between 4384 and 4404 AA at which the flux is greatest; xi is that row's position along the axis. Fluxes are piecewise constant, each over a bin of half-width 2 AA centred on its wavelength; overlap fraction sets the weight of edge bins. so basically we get 4402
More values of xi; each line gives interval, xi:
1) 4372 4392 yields 4374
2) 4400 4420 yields 4414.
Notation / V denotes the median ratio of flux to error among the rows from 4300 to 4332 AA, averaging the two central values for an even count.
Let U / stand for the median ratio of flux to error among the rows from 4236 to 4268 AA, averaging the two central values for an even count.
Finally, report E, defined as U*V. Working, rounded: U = 34.6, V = 32.8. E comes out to 1134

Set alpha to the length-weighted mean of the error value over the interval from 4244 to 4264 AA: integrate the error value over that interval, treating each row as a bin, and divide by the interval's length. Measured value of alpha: 1.36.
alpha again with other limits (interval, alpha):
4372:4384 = 1.27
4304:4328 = 1.30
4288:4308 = 1.30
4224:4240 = 1.40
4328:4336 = 1.30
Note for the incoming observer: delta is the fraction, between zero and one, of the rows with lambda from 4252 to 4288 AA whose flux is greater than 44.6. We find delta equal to 0.56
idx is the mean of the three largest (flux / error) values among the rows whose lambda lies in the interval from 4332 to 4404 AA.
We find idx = 40.4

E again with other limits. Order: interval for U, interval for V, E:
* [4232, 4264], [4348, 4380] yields 1268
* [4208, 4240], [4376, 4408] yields 1212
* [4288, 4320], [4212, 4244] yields 1087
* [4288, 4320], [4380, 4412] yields 1185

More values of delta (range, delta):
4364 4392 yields 0.71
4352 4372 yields 0.80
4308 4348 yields 0.40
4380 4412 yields 0.75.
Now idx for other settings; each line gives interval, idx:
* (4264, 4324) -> 35.6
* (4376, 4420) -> 38.2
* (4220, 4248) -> 35.1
